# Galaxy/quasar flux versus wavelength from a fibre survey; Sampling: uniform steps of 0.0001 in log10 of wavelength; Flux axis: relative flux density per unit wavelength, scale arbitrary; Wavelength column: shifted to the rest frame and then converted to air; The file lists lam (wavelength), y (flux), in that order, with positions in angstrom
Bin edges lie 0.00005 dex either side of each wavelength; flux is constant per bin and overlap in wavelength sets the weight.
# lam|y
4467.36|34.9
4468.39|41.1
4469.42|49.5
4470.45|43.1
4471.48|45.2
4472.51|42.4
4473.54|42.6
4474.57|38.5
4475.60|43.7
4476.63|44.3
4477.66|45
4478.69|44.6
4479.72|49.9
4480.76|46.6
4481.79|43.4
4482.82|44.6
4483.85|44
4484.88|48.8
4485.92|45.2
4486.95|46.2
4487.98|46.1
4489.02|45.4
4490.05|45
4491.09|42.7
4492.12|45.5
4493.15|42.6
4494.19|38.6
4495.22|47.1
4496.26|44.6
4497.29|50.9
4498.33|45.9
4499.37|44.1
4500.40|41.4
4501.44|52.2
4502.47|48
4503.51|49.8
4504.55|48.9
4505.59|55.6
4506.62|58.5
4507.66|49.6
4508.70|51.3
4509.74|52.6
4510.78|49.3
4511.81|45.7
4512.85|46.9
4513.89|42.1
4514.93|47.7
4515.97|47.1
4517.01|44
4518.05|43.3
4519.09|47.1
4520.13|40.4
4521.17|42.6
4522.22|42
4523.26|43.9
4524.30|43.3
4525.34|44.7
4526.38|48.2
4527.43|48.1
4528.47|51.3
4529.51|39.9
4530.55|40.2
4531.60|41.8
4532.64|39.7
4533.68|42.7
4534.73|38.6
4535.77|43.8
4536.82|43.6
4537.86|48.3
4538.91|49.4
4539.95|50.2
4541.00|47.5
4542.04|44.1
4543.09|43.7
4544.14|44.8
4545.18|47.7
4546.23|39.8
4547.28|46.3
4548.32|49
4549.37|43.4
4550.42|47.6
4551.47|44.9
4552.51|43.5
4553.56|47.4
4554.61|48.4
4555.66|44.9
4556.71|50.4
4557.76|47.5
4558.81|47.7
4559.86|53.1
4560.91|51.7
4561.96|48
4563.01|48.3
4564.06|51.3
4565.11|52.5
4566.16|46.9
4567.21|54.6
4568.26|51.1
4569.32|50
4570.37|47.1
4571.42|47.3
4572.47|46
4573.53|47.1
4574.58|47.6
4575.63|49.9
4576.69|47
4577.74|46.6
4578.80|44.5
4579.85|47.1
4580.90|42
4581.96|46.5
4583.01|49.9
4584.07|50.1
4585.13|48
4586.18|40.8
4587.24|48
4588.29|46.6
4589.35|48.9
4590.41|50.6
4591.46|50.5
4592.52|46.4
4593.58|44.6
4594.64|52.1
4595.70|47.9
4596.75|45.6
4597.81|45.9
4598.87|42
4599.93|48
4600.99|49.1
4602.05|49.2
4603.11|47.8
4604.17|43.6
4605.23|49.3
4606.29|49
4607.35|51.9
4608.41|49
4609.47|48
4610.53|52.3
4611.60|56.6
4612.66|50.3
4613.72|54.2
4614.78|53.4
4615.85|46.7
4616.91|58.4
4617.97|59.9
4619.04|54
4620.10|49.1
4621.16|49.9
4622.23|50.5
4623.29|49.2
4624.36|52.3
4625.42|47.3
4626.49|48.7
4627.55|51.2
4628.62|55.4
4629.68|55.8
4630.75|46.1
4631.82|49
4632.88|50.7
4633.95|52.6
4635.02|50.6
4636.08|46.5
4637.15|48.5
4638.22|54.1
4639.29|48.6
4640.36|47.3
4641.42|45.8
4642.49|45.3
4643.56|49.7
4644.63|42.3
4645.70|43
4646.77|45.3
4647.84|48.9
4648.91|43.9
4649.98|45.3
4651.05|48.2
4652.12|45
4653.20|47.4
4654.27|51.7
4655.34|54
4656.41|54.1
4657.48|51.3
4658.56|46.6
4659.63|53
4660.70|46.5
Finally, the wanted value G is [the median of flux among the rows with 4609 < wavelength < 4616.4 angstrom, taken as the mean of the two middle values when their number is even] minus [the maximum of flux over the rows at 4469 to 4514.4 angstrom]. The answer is -6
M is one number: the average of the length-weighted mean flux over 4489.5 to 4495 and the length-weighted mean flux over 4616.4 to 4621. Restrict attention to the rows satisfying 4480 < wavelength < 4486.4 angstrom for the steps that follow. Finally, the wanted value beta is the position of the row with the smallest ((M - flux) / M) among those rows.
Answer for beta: 4484.88 angstrom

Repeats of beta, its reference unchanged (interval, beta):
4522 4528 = 4526.38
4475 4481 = 4479.72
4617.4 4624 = 4617.97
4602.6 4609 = 4607.35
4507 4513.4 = 4509.74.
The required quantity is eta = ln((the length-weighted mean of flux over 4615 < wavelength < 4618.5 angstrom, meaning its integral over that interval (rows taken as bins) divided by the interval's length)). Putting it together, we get 4.00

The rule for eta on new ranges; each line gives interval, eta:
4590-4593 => 3.90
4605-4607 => 3.90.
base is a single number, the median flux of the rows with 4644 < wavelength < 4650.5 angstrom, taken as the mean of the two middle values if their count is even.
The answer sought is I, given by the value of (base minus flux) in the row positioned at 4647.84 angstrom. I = -4.3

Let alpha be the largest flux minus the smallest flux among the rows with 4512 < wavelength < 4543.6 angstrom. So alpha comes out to 12.7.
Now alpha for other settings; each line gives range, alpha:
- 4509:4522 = 12.2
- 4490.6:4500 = 12.3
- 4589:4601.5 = 10.1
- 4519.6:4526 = 4.3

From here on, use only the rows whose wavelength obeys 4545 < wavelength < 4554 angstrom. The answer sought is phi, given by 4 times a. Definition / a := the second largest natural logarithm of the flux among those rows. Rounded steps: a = 3.86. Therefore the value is 15.5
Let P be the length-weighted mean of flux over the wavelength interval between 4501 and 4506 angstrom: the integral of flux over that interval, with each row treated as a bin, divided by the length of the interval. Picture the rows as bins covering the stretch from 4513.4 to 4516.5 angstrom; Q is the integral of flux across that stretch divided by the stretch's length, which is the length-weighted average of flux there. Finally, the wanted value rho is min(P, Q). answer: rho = 45.6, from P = 50.8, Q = 45.6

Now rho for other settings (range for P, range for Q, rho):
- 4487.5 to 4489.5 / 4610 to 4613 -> 45.6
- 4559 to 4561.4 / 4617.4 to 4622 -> 51.8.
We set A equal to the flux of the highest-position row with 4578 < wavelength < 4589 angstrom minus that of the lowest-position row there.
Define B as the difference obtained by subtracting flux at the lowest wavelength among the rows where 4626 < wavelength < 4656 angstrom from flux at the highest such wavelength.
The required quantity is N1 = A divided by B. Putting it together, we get 0.4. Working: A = 2.1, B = 5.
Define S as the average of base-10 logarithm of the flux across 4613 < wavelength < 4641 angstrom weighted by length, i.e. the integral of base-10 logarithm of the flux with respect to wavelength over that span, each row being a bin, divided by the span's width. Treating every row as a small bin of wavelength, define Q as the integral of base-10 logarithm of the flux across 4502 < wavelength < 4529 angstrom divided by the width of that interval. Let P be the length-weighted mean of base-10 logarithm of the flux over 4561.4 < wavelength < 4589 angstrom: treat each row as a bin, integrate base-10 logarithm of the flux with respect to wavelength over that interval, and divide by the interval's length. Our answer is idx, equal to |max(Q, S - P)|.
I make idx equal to 1.67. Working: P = 1.68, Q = 1.67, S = 1.71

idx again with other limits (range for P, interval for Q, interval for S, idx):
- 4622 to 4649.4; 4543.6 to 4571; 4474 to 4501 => 1.68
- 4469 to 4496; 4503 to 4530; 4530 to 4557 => 1.67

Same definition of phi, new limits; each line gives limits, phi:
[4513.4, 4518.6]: 15.4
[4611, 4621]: 16.3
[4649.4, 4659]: 16.0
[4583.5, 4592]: 15.7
